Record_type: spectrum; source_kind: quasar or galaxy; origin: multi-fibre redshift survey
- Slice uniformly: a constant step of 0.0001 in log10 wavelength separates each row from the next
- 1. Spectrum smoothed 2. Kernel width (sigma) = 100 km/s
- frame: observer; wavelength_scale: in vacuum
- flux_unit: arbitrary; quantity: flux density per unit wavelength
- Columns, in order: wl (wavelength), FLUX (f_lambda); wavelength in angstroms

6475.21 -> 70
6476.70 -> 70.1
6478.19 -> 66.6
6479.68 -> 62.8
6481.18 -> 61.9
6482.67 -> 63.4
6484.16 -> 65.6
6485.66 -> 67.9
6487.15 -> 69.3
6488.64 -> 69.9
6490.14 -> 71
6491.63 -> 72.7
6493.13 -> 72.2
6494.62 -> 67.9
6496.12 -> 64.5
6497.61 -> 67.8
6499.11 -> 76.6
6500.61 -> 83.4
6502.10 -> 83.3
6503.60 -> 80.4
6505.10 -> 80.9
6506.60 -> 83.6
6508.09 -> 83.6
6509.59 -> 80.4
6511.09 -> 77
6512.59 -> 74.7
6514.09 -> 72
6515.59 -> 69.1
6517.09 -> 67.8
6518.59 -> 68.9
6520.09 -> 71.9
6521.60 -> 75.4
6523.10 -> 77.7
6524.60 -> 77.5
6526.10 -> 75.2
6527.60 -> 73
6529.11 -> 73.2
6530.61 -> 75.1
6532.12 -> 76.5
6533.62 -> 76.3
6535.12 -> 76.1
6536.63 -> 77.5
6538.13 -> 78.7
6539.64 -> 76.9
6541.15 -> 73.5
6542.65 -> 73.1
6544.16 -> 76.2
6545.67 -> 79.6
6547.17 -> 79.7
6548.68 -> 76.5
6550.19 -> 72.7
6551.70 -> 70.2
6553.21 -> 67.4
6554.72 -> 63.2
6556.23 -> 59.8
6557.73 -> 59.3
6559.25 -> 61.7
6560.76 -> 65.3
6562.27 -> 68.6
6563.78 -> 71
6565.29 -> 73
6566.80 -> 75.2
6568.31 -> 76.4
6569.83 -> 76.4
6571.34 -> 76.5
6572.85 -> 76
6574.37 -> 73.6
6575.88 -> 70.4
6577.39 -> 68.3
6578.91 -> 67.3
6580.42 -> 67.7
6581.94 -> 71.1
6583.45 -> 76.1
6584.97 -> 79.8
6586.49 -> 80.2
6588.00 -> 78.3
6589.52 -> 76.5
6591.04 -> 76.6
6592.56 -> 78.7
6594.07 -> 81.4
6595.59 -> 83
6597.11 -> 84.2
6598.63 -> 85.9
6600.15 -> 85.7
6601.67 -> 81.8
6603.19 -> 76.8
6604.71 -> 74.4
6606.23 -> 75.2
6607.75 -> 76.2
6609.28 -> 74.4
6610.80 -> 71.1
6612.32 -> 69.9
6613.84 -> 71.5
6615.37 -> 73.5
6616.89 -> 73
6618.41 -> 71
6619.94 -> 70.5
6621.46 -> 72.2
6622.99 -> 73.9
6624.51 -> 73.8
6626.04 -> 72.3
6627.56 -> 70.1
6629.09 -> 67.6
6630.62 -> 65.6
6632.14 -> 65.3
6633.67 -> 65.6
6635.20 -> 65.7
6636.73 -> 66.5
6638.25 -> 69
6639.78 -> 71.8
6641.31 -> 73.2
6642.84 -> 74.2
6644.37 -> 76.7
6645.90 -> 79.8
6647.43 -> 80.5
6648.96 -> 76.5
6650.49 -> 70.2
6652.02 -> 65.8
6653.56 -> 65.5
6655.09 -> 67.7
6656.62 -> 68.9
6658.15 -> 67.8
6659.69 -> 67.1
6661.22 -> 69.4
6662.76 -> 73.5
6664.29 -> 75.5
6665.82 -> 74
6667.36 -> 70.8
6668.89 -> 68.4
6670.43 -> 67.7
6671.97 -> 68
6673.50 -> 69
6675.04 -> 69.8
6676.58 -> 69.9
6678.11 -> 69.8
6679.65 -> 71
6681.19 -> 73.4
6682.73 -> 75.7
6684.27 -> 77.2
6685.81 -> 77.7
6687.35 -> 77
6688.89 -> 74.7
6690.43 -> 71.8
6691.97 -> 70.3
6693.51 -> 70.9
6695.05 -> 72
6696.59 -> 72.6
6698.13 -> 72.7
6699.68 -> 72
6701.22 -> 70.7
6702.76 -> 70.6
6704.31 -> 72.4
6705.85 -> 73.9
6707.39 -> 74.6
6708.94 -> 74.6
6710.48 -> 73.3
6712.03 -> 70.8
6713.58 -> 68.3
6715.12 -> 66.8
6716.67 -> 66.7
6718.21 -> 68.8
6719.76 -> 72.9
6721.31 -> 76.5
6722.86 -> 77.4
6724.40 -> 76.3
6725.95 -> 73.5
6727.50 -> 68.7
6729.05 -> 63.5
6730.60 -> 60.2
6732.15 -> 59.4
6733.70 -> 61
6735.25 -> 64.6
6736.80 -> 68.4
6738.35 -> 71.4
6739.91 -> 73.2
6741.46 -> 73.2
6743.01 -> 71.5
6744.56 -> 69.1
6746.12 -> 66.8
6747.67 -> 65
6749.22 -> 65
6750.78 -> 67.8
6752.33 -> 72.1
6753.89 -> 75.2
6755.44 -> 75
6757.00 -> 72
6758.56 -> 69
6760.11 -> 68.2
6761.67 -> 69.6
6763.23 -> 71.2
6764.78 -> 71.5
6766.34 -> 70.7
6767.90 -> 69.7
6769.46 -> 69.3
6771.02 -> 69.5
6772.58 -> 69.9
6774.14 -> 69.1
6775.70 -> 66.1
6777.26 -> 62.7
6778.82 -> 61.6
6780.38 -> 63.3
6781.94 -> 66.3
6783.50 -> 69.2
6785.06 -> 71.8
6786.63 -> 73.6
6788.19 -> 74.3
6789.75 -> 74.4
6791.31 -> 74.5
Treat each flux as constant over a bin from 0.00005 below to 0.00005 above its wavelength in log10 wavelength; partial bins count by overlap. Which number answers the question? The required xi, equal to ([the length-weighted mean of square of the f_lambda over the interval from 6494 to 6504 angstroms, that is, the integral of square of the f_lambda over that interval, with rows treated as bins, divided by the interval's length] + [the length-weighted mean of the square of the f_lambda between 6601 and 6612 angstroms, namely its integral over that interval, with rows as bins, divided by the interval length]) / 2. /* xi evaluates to 5669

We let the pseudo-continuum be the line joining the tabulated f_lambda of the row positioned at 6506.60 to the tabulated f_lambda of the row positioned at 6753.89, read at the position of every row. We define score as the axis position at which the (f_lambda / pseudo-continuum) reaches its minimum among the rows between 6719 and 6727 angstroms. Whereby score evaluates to 6719.76 angstroms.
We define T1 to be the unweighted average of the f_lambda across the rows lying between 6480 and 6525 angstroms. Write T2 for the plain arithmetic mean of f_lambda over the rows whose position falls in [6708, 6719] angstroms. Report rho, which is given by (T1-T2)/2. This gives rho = 1.7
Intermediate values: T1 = 73.3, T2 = 69.9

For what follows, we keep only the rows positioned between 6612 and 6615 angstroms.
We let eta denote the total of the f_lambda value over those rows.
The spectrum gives 141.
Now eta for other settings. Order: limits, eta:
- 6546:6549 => 156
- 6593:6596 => 164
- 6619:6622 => 143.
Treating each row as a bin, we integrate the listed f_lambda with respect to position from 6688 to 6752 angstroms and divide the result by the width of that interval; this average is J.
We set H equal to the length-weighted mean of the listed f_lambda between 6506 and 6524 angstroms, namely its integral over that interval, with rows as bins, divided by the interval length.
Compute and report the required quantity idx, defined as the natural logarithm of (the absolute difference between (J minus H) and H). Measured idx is 4.38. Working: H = 75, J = 70.1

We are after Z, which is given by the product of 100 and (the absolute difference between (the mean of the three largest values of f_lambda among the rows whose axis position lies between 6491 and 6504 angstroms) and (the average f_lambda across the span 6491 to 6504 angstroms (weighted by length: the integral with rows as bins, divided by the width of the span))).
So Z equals 821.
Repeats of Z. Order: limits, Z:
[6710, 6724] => 436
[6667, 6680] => 127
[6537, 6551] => 301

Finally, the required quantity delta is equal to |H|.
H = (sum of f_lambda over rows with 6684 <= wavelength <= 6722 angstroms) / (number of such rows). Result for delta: 72.4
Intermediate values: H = 72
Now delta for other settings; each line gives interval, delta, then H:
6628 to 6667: 70.5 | 71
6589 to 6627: 76.1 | 76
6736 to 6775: 70.1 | 70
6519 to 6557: 74.1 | 74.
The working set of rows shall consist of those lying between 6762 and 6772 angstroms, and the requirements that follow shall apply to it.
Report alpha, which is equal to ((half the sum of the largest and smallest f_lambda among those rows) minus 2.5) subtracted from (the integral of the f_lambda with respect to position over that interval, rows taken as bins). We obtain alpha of 635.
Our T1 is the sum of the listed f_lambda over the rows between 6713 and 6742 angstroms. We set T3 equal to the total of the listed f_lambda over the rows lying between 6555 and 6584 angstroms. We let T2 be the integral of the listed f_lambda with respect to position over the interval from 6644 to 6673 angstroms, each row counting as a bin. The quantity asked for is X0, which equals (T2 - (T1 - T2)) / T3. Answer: 2.11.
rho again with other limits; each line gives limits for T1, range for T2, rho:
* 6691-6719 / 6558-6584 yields -0.1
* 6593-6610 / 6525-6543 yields 2.2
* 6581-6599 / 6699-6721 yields 4.1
